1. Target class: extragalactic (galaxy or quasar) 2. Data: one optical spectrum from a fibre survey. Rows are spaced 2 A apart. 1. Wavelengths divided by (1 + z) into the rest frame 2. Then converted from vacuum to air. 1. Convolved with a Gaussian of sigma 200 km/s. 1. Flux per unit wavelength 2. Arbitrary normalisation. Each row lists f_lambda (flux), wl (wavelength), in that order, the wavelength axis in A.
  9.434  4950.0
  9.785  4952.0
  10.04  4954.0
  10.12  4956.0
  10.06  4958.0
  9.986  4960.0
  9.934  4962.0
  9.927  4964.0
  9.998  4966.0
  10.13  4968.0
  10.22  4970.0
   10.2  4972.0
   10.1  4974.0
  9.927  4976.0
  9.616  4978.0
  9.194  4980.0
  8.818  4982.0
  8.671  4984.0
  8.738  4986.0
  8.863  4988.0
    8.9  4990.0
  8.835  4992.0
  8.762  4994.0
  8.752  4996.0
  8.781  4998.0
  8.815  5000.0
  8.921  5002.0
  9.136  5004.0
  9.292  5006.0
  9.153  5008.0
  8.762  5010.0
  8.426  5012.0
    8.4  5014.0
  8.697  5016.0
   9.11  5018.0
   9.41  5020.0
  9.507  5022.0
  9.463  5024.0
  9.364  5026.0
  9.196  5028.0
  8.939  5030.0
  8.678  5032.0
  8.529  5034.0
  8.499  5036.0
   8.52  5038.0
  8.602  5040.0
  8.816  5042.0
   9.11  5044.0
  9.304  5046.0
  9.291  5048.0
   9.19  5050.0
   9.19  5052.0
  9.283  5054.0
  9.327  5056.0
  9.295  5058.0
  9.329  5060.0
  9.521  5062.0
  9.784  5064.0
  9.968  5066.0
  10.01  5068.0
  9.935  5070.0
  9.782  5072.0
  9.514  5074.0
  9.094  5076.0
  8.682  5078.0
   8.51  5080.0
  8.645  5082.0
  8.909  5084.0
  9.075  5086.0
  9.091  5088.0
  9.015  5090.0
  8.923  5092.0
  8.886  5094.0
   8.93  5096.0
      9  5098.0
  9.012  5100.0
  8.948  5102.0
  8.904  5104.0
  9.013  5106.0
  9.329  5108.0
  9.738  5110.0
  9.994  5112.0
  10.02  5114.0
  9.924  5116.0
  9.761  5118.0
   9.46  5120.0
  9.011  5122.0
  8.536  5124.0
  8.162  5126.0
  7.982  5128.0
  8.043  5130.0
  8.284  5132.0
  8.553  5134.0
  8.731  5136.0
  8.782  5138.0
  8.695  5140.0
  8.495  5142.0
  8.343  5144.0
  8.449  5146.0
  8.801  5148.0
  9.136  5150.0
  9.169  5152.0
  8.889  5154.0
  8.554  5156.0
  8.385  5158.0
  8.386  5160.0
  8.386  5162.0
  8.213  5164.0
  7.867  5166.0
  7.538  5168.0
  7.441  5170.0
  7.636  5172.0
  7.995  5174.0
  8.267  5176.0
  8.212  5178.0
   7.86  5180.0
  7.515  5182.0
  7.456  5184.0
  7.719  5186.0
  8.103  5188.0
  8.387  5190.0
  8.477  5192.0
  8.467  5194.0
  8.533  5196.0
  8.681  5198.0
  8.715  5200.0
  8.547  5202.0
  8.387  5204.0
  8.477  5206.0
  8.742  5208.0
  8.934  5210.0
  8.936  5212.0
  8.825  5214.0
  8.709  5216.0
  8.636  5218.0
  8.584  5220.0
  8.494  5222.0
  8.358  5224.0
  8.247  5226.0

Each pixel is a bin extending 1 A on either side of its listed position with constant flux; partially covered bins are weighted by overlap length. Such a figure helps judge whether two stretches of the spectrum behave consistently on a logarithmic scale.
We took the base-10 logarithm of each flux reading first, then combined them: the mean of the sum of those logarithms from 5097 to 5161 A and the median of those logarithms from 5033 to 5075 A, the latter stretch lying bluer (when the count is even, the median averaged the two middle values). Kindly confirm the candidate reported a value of 16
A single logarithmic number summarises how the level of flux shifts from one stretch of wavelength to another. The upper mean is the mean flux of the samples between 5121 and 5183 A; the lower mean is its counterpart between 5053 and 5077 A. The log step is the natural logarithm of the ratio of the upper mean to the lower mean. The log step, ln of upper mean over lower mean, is -0.14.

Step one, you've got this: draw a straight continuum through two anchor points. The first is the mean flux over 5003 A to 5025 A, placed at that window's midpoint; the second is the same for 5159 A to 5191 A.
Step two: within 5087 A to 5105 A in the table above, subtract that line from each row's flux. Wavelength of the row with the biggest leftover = 5100.0 A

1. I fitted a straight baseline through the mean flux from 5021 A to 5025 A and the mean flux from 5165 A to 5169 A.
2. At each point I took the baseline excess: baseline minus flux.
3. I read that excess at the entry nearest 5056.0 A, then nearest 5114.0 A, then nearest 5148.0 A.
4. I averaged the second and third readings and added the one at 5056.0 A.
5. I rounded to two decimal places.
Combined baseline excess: -1.51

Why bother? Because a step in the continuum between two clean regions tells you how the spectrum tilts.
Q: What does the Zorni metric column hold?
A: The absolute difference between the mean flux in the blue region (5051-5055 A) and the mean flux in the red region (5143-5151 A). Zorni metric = 0.55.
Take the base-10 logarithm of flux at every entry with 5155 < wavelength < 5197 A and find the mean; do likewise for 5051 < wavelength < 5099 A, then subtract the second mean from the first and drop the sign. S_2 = 0.059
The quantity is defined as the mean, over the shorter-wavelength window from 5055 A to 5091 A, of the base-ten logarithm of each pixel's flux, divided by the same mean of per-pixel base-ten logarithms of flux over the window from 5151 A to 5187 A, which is 1.07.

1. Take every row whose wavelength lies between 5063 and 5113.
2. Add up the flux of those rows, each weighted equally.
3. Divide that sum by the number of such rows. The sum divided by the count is 9.2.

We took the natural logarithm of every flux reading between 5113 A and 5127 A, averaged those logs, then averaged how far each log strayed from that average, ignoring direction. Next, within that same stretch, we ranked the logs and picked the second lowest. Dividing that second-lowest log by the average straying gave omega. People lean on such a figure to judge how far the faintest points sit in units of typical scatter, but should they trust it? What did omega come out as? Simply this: 33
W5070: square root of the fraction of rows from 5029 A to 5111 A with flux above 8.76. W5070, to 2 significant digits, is 0.90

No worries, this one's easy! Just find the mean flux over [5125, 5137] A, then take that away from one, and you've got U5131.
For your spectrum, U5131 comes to -7.3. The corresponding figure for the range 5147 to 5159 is -7.8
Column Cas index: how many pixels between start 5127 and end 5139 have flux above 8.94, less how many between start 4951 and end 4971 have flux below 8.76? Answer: 0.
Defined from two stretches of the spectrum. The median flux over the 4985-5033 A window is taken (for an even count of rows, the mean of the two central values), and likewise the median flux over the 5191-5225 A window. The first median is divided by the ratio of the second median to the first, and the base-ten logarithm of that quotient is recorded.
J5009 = 0.96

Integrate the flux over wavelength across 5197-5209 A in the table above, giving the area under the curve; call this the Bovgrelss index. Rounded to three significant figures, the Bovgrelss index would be 103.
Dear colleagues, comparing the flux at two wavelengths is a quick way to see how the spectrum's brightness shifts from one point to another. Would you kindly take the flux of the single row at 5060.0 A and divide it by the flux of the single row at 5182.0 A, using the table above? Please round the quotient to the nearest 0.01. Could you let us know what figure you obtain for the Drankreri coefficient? 1.24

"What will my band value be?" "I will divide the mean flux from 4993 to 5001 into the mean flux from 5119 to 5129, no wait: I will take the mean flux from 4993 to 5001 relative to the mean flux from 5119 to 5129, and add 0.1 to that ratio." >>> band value 1.12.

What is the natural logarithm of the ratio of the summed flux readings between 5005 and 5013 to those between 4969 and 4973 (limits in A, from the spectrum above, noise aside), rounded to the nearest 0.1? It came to 0.6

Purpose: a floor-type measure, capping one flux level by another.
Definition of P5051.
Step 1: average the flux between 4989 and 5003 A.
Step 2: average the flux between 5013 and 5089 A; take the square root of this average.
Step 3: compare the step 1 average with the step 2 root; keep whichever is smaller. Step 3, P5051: 3.02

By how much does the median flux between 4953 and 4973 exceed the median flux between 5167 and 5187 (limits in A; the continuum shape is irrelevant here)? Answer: 2.37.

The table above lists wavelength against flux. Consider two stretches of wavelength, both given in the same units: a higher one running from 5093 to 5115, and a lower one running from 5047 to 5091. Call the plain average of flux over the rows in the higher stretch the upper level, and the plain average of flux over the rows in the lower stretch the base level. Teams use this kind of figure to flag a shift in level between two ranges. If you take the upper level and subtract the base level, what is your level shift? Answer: 0.0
